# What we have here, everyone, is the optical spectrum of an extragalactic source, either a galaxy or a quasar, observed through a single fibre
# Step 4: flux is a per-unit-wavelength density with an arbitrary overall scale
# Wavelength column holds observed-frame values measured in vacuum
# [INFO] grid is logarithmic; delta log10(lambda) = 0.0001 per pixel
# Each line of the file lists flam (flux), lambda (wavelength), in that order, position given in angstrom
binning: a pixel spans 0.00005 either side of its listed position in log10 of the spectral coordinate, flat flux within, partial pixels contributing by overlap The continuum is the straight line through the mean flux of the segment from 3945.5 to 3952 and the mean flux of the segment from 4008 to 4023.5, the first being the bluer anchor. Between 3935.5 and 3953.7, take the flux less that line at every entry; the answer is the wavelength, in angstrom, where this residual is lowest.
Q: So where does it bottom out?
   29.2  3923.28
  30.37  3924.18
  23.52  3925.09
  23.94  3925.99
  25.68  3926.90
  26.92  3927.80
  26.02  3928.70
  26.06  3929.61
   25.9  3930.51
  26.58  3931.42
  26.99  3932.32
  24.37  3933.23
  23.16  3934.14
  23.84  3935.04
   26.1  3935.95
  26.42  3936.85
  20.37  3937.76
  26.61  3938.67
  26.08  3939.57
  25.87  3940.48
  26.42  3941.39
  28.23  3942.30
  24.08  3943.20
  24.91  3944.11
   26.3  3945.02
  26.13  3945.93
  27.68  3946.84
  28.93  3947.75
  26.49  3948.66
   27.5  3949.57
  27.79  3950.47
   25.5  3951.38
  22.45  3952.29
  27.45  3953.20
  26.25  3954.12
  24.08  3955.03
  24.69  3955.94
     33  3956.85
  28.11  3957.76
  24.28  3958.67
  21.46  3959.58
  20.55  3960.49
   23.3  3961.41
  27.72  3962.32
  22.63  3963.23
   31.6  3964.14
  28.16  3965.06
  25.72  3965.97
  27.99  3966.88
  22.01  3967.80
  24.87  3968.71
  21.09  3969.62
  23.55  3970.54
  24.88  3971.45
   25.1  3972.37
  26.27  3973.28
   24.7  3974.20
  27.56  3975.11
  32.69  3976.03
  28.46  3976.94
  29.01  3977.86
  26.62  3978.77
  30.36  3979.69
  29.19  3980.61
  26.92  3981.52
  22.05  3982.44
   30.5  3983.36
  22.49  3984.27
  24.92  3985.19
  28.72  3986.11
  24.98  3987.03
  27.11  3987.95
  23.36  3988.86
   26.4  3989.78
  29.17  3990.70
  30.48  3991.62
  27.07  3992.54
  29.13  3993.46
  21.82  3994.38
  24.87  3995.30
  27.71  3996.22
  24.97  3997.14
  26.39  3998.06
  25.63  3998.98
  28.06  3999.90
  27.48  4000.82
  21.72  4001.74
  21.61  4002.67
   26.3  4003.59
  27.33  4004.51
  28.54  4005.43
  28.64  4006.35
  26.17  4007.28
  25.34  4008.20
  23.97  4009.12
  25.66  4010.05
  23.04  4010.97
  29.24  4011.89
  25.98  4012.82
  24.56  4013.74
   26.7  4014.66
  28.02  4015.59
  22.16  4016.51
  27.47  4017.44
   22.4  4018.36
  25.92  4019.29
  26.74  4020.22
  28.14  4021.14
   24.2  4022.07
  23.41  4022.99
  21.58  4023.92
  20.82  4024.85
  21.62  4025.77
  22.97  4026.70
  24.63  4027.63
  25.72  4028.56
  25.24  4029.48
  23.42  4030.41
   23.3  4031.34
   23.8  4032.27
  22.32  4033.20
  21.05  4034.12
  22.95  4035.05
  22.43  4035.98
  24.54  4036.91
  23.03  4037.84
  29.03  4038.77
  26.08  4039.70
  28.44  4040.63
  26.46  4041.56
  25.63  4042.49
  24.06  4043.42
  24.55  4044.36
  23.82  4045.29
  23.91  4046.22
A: 3937.76 angstrom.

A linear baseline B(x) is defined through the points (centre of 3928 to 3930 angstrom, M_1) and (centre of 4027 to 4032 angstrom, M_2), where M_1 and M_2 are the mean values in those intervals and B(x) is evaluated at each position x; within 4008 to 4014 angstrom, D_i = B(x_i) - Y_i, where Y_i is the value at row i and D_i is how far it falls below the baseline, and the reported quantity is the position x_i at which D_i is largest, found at 4010.97 angstrom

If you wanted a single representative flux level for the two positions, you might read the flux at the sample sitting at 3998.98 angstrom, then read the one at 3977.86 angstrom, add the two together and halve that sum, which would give 27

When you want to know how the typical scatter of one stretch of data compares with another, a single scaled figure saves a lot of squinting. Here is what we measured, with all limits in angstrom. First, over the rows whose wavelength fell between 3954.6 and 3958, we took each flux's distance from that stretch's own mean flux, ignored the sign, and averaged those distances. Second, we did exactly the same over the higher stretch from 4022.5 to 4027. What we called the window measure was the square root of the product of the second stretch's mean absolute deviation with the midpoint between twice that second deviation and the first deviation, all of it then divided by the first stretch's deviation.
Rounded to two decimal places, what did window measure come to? 0.48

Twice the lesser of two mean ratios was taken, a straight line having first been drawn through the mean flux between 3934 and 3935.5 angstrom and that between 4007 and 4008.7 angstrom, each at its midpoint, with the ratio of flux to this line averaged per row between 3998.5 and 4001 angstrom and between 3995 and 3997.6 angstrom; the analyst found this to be 2.04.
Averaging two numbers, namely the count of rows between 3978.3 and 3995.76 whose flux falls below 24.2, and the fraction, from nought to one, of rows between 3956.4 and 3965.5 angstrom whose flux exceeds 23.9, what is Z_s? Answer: 2.3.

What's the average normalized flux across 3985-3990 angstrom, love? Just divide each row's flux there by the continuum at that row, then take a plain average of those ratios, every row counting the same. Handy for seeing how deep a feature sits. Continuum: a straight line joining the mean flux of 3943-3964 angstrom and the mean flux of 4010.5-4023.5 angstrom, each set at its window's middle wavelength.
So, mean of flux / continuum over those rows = 1.01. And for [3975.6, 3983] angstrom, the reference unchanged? 1.10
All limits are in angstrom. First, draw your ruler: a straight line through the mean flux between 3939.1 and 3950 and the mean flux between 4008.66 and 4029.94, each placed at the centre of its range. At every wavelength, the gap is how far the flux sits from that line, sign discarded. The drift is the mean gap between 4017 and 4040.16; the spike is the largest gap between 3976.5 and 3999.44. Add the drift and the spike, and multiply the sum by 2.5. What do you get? 17.3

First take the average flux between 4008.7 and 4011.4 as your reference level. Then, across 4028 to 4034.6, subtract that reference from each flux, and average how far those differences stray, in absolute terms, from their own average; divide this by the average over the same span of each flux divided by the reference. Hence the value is 1.2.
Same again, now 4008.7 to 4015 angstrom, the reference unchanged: 1.4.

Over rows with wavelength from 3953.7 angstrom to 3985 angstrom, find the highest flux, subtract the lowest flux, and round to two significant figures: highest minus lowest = 12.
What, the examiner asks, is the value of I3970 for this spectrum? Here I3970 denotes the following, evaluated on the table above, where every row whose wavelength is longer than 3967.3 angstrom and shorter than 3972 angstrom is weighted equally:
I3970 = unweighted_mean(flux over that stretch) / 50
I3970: 0.466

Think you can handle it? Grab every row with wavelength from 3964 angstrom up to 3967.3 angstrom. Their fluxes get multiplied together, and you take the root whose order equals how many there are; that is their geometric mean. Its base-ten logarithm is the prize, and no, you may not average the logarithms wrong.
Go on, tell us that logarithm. 1.452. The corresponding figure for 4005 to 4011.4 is 1.412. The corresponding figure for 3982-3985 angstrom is 1.393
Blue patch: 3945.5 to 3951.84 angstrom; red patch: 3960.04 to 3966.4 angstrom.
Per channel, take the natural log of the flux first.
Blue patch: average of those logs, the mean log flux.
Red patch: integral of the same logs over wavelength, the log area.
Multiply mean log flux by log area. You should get 68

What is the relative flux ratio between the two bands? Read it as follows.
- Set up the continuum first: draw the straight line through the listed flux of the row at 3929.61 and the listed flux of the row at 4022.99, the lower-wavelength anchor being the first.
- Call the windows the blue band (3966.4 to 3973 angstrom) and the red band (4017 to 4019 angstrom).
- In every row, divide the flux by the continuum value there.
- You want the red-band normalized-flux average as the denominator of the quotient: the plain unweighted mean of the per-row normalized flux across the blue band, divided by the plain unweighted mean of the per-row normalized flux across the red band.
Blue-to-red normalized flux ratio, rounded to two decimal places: 0.92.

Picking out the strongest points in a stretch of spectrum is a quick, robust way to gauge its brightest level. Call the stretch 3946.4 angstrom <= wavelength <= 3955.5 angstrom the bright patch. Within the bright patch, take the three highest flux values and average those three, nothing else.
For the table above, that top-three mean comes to 28.1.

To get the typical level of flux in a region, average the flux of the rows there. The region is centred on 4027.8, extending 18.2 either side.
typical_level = 24.6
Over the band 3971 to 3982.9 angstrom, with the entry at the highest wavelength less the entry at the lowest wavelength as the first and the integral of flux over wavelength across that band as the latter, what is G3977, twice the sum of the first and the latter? 642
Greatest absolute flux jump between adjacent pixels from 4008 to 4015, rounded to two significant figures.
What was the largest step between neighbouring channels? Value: 6.2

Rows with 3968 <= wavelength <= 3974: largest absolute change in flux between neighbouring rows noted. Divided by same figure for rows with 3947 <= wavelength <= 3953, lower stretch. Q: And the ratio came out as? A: 1.2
